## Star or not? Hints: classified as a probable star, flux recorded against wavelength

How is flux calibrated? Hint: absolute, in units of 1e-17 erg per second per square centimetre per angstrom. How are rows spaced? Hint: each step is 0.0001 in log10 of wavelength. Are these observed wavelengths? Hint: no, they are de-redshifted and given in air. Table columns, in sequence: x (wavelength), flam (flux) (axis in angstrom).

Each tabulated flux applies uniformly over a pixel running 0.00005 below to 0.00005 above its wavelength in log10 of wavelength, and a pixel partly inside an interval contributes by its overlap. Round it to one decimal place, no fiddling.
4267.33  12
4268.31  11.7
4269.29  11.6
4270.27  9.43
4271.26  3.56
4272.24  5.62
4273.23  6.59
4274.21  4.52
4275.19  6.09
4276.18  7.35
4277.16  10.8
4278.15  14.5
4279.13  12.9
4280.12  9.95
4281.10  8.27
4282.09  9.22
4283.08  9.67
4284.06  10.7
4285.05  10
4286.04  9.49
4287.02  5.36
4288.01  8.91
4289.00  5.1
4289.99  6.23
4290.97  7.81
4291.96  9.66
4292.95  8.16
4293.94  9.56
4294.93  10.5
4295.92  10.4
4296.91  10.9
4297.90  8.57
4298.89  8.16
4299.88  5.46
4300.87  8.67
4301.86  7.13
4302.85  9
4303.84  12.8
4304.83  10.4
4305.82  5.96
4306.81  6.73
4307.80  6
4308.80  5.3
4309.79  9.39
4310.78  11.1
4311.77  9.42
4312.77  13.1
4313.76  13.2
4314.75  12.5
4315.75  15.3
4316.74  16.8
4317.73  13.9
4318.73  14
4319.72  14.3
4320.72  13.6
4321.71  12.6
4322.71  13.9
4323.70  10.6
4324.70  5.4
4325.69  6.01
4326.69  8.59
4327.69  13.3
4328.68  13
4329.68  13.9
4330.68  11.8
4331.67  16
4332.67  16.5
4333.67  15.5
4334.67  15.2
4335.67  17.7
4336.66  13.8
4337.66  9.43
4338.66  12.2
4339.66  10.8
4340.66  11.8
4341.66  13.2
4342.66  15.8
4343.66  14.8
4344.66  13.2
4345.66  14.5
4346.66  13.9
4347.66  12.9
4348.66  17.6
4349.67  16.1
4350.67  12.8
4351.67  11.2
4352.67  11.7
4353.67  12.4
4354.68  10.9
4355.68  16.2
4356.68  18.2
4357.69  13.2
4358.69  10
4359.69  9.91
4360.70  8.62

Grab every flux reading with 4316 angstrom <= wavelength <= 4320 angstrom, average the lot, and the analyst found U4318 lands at 14.8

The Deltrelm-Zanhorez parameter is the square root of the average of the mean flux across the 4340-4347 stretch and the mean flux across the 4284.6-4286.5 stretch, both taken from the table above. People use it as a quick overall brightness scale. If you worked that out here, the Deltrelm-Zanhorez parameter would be 3.4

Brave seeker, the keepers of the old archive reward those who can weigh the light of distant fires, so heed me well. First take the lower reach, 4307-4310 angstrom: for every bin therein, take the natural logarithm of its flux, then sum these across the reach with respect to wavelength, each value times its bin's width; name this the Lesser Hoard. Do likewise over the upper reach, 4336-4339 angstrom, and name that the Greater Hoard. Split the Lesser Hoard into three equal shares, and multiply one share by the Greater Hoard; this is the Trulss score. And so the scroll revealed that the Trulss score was 13.9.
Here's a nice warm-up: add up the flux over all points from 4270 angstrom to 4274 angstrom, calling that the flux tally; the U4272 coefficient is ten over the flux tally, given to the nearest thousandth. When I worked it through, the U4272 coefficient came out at 0.397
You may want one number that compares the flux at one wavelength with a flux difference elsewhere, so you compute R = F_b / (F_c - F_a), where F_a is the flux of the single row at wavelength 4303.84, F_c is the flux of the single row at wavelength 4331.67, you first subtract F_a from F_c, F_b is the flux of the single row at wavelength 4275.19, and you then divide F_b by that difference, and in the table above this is 1.9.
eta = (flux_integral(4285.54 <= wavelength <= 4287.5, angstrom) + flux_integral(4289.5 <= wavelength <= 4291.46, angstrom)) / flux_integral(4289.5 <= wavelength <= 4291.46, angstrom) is 2.1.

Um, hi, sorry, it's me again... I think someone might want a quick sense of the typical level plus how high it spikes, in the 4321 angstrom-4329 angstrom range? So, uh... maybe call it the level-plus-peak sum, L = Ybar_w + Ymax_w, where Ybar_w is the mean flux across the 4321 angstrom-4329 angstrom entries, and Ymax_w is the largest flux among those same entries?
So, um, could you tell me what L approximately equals 24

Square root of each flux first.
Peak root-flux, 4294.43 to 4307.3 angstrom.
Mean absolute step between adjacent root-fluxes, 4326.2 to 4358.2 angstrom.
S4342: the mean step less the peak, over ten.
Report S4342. -0.33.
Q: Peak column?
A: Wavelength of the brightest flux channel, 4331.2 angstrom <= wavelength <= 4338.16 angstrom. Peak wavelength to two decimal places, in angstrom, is 4335.67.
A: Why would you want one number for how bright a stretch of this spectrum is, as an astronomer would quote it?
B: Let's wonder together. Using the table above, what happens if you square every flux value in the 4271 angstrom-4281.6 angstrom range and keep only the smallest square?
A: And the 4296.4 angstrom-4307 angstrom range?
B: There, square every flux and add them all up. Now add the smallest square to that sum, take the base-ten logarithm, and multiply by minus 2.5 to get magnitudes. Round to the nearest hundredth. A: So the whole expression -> -7.34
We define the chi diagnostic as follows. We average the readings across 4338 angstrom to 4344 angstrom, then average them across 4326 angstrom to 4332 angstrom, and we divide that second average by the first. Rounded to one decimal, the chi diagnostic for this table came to 1.0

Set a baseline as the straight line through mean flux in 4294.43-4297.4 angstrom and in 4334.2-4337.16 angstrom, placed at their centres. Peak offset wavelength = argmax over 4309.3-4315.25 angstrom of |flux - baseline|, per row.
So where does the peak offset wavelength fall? 4311.77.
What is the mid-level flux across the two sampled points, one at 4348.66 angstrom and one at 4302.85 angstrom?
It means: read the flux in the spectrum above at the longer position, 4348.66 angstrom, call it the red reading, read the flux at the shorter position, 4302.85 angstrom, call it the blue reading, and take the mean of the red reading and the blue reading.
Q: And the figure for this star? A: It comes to 13.3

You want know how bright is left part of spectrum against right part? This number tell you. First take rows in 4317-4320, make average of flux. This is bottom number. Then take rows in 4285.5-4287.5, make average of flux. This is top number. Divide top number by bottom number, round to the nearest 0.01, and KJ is 0.53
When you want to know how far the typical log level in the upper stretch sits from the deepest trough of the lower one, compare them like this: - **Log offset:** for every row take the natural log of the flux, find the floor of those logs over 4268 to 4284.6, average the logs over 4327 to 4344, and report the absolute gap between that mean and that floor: 1.34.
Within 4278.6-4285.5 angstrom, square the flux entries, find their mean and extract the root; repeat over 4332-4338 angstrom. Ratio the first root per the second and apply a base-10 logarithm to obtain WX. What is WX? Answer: -0.17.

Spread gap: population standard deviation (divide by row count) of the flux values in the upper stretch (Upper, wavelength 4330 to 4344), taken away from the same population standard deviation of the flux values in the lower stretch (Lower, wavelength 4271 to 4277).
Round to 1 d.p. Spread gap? -1.1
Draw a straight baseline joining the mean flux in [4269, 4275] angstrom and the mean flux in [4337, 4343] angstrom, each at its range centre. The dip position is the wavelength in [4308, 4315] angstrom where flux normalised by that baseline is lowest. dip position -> 4308.80 angstrom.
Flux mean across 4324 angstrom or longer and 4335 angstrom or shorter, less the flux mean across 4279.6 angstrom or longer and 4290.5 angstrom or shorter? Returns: 3.8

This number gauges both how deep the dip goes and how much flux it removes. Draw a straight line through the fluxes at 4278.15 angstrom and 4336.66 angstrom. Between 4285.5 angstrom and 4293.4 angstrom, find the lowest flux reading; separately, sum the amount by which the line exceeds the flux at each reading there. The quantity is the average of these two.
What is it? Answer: 30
